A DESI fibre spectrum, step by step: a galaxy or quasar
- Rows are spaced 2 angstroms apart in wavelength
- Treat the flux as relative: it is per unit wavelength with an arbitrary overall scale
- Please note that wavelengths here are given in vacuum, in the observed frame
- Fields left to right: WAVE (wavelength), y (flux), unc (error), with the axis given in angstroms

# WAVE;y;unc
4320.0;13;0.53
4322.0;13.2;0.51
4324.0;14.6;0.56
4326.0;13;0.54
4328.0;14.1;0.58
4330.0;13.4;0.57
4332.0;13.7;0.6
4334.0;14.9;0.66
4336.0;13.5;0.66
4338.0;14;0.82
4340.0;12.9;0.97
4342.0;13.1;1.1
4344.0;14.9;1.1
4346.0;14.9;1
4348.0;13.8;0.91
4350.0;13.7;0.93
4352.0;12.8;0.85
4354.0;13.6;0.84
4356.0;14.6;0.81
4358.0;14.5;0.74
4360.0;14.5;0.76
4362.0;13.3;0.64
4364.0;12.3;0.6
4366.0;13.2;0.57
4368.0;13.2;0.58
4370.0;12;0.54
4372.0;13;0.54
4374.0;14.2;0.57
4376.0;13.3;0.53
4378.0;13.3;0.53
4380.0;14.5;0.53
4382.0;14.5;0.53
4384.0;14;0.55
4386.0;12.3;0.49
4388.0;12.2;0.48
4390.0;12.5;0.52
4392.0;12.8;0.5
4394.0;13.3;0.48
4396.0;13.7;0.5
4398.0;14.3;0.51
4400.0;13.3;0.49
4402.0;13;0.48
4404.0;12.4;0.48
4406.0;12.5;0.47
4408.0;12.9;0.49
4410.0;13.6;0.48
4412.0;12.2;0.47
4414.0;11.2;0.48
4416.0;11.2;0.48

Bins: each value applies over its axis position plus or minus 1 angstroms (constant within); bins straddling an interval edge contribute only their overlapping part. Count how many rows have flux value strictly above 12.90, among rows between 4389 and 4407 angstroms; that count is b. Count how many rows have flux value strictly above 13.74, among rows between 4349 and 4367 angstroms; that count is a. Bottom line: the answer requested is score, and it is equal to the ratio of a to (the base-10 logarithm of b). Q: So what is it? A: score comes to 4.3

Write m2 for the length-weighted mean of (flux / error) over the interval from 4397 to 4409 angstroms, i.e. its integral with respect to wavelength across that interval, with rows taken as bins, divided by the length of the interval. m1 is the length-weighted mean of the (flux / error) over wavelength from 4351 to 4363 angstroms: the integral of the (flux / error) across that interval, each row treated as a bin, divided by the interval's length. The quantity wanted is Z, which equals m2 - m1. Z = 8.7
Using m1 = 18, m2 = 27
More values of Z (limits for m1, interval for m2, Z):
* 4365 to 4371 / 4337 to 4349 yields -8.4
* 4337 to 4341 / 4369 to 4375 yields 8.6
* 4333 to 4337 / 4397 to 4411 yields 5.5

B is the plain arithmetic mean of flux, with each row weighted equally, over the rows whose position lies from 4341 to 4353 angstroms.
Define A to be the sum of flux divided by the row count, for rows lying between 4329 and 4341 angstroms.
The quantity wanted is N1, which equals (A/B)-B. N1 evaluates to -12.9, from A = 13.7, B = 13.9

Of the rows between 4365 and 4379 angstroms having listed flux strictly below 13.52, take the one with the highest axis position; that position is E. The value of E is 4378.0 angstroms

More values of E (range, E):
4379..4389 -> 4388.0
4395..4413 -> 4412.0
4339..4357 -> 4352.0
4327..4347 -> 4342.0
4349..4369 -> 4368.0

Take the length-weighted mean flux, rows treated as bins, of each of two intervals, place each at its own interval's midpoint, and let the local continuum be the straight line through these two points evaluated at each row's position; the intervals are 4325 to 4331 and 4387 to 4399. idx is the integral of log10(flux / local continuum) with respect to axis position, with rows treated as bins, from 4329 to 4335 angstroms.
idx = 0.10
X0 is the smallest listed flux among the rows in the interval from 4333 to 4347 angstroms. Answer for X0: 12.9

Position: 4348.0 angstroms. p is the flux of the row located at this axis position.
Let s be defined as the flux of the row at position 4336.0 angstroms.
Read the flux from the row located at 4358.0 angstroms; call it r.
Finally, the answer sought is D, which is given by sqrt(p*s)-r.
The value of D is -0.9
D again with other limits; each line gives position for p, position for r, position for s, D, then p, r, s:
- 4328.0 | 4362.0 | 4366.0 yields 0.3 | 14.1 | 13.3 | 13.2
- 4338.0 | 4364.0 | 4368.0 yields 1.3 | 14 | 12.3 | 13.2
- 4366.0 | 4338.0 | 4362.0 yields -0.8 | 13.2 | 14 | 13.3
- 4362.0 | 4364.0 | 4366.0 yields 0.9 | 13.3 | 12.3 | 13.2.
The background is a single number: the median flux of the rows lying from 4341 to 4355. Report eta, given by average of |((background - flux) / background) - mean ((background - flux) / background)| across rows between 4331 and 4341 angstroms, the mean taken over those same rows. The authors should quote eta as 0.038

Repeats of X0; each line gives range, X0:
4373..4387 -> 12.3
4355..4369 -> 12.3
